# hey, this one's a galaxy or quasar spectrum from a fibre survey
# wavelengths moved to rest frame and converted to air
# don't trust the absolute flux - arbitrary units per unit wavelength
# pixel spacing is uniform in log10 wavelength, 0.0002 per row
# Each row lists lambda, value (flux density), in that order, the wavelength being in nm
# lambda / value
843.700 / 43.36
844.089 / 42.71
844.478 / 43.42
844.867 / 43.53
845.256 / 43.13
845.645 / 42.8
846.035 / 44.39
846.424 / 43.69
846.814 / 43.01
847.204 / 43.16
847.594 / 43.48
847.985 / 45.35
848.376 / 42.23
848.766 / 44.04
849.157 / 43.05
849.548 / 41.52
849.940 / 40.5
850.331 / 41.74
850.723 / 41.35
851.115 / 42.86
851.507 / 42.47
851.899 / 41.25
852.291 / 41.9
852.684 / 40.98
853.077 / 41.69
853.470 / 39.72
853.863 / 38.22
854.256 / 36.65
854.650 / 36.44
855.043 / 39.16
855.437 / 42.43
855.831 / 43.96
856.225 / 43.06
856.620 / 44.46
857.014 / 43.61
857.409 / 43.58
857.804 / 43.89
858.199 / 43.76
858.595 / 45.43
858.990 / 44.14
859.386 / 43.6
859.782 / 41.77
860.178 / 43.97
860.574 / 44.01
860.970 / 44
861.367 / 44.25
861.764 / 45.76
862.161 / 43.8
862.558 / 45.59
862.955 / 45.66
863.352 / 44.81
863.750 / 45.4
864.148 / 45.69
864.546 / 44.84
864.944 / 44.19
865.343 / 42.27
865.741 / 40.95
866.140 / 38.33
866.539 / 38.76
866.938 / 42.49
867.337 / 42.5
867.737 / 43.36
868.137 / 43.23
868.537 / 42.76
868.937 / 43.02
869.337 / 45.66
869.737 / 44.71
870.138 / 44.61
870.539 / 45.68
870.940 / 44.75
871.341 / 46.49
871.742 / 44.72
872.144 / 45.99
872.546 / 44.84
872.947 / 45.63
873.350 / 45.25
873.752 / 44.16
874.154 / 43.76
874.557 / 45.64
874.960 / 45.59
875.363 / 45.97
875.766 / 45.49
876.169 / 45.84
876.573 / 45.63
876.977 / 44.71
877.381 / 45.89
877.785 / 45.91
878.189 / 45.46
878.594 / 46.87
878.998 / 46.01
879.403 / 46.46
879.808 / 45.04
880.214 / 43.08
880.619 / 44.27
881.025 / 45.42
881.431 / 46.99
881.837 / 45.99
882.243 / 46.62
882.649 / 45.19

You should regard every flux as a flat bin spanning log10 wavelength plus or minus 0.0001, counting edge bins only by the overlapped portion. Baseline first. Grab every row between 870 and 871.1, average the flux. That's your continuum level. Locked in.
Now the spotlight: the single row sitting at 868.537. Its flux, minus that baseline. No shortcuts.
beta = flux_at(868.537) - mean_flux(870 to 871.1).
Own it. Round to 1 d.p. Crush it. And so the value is -2.3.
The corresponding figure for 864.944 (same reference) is -0.8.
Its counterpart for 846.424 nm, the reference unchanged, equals -1.3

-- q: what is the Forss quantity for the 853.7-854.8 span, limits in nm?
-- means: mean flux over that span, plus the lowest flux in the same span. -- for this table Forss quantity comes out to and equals 73.5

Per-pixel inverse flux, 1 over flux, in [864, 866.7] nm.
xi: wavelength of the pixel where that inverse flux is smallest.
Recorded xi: 864.148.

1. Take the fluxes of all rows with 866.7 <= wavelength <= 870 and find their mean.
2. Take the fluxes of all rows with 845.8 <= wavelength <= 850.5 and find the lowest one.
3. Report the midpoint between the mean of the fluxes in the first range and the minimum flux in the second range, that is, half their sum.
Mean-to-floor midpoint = 42.0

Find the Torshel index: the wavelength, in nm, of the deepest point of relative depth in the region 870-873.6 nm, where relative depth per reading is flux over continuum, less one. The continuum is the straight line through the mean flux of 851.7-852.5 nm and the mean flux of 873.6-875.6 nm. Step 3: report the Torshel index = 872.546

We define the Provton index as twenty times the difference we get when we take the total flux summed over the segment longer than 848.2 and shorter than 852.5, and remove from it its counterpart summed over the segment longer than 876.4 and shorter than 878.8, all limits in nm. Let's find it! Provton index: 3769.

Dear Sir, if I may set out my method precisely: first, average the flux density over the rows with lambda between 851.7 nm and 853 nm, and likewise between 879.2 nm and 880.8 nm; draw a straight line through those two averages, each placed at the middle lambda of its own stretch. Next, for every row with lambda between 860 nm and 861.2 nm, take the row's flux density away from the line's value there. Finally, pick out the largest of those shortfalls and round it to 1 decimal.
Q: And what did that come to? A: -1.6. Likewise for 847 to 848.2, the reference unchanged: -2.4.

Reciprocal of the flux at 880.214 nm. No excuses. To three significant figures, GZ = 0.0232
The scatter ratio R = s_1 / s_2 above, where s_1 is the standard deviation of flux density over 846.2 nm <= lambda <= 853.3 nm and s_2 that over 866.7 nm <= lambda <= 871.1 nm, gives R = 1.0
